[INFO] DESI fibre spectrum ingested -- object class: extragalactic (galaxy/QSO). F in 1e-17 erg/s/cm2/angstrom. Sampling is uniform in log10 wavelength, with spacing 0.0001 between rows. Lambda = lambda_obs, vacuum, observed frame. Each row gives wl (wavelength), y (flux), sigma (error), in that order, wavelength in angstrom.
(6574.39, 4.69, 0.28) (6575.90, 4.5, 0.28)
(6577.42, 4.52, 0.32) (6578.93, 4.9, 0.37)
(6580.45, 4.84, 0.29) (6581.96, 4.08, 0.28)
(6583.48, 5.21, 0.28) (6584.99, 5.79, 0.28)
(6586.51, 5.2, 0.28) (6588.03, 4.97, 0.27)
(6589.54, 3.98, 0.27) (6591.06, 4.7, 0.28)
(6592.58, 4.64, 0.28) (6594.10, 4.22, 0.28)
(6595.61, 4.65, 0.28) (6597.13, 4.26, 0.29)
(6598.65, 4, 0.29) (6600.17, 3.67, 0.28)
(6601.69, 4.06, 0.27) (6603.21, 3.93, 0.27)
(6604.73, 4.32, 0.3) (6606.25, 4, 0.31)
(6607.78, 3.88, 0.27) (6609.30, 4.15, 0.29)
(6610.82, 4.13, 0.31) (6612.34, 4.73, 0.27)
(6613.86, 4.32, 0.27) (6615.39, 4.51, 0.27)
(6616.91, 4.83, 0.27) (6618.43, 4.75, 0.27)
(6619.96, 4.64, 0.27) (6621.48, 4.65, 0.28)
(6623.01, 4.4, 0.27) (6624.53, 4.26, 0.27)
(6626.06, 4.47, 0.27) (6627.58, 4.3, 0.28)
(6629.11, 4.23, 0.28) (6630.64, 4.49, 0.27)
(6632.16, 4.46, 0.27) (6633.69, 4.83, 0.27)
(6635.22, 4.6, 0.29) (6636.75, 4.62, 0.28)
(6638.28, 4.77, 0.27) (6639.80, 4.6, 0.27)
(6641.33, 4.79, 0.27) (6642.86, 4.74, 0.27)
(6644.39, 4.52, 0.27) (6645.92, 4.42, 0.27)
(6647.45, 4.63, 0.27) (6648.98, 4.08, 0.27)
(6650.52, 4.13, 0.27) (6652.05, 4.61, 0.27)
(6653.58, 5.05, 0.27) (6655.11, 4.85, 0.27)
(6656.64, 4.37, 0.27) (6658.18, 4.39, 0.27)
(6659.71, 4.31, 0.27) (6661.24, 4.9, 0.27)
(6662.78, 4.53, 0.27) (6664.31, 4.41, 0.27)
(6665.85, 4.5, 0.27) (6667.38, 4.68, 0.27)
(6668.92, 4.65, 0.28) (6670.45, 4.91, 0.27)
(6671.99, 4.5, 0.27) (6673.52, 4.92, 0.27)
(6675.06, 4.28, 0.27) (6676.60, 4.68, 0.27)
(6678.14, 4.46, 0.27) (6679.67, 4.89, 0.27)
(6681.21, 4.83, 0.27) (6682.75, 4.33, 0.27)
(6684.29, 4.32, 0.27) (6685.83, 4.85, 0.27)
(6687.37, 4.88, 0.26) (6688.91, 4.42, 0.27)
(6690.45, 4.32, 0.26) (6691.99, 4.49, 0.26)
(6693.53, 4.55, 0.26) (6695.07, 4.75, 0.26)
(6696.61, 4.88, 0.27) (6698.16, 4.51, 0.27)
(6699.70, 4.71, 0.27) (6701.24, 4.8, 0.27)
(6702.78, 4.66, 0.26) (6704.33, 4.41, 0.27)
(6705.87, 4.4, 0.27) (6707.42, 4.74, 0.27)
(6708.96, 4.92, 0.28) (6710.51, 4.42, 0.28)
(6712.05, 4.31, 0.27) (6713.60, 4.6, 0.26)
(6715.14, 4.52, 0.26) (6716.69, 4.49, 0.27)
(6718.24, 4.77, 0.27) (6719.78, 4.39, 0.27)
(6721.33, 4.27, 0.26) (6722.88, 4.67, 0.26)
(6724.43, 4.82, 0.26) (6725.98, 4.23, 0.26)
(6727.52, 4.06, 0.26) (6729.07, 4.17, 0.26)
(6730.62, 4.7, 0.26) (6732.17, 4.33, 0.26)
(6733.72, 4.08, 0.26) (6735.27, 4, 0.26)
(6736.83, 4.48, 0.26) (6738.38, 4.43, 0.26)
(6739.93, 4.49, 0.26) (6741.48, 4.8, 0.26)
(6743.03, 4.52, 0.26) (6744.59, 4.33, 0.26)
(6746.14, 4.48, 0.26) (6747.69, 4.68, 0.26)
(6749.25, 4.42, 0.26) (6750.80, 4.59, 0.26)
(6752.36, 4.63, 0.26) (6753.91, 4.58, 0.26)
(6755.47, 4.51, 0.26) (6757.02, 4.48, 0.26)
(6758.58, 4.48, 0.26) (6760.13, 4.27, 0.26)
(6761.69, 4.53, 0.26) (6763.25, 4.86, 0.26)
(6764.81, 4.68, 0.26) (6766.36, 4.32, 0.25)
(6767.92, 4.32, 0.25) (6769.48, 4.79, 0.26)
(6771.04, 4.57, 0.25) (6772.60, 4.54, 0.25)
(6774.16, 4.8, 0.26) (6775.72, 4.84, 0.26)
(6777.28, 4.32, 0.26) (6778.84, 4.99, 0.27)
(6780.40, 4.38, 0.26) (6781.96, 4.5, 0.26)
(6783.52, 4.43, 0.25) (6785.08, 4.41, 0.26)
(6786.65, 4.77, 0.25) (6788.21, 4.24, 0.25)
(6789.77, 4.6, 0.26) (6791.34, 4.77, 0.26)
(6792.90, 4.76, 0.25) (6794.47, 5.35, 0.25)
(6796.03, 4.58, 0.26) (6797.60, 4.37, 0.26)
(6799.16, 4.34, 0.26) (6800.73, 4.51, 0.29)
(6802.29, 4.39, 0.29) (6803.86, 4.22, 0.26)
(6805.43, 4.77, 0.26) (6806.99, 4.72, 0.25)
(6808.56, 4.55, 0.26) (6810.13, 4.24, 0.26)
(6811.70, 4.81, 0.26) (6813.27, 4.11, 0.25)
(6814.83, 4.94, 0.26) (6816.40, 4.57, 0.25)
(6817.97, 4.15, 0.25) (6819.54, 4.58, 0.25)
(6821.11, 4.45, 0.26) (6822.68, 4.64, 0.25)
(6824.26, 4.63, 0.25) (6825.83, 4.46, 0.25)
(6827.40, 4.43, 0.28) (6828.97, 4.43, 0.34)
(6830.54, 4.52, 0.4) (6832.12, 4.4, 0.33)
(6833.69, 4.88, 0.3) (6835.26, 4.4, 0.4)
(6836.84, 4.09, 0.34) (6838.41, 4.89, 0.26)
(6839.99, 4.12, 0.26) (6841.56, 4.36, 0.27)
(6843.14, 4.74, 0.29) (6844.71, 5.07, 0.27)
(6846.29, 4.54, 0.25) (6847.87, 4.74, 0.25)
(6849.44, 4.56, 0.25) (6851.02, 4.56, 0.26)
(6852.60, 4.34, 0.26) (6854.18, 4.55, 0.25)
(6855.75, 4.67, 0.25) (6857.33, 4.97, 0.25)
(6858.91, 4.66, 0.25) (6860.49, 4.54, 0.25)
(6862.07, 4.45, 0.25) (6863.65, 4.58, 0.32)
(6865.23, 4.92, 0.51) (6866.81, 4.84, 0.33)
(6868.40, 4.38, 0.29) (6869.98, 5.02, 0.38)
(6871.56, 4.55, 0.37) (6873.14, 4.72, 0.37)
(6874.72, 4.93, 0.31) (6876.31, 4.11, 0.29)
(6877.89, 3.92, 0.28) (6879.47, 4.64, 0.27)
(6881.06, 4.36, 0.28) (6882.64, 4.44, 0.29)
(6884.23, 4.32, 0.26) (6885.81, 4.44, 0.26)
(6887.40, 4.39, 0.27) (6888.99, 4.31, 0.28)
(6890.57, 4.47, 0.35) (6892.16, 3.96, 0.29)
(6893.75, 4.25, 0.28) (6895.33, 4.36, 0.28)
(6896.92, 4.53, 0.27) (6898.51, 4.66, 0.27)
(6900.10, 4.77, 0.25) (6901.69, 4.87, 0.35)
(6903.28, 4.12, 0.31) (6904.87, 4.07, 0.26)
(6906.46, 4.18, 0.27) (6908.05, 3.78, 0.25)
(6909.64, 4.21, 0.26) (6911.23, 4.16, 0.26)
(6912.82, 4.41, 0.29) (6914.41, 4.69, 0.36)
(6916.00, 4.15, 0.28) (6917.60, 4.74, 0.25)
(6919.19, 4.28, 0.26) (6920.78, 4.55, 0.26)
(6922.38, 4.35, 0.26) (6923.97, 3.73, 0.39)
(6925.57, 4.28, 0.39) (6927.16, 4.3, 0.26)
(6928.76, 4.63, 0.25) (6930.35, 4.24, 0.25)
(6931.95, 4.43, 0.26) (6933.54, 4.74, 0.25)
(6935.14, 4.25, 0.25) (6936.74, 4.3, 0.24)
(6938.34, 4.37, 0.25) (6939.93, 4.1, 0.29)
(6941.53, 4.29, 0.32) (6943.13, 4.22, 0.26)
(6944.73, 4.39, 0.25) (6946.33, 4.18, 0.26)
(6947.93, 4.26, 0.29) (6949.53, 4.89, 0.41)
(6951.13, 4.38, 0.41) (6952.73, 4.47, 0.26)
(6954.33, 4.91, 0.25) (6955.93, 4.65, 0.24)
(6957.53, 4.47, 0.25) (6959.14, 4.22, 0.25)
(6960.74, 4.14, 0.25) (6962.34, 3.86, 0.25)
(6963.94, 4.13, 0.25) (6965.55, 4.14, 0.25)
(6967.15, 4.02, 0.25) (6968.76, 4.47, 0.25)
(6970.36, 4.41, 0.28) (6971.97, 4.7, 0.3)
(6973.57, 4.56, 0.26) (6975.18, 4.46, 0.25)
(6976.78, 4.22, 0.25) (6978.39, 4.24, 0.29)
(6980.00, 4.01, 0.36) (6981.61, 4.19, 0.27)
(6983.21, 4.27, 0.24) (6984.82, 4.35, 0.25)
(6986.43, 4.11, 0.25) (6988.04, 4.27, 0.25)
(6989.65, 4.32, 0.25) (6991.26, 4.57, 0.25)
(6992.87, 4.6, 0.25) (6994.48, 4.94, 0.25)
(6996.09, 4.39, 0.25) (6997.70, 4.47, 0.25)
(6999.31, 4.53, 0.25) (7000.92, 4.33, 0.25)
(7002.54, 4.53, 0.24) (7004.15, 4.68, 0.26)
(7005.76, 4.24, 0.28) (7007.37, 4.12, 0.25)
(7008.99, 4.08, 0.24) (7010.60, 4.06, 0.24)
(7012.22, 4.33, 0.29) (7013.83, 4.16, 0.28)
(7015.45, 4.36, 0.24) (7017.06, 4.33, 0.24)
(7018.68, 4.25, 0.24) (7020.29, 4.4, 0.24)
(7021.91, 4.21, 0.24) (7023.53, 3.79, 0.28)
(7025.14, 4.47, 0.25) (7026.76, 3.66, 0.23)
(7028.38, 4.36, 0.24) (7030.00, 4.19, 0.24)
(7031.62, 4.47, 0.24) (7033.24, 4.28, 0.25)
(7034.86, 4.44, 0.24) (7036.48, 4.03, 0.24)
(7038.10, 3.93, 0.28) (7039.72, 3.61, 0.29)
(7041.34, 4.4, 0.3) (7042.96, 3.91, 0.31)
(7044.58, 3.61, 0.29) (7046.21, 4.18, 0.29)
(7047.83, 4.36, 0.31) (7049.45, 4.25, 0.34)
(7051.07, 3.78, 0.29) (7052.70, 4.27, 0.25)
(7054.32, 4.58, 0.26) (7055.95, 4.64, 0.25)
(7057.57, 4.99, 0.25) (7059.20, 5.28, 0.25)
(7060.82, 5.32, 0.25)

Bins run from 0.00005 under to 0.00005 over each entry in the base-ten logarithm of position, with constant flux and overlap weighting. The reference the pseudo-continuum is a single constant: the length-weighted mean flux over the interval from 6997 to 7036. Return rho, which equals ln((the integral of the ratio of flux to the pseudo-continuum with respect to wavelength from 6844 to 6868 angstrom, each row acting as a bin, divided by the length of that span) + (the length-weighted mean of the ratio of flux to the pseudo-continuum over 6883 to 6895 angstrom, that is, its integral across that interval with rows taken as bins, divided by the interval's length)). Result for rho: 0.741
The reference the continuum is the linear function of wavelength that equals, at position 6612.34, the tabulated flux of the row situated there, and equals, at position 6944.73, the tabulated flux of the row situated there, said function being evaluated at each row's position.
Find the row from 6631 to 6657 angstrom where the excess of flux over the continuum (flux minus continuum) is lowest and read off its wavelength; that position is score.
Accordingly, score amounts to 6648.98 angstrom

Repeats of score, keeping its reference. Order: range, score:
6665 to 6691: 6675.06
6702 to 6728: 6727.52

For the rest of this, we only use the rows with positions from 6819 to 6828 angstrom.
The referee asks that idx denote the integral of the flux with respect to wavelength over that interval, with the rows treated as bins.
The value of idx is 41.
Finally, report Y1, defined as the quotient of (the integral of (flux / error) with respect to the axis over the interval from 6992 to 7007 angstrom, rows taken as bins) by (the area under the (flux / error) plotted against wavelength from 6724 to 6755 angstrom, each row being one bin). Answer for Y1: 0.51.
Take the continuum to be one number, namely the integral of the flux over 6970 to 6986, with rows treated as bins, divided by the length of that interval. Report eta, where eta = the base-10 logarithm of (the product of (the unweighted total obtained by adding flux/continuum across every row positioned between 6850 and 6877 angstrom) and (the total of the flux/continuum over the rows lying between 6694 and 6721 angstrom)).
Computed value 2.52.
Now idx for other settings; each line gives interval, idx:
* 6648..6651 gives 12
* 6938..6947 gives 38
